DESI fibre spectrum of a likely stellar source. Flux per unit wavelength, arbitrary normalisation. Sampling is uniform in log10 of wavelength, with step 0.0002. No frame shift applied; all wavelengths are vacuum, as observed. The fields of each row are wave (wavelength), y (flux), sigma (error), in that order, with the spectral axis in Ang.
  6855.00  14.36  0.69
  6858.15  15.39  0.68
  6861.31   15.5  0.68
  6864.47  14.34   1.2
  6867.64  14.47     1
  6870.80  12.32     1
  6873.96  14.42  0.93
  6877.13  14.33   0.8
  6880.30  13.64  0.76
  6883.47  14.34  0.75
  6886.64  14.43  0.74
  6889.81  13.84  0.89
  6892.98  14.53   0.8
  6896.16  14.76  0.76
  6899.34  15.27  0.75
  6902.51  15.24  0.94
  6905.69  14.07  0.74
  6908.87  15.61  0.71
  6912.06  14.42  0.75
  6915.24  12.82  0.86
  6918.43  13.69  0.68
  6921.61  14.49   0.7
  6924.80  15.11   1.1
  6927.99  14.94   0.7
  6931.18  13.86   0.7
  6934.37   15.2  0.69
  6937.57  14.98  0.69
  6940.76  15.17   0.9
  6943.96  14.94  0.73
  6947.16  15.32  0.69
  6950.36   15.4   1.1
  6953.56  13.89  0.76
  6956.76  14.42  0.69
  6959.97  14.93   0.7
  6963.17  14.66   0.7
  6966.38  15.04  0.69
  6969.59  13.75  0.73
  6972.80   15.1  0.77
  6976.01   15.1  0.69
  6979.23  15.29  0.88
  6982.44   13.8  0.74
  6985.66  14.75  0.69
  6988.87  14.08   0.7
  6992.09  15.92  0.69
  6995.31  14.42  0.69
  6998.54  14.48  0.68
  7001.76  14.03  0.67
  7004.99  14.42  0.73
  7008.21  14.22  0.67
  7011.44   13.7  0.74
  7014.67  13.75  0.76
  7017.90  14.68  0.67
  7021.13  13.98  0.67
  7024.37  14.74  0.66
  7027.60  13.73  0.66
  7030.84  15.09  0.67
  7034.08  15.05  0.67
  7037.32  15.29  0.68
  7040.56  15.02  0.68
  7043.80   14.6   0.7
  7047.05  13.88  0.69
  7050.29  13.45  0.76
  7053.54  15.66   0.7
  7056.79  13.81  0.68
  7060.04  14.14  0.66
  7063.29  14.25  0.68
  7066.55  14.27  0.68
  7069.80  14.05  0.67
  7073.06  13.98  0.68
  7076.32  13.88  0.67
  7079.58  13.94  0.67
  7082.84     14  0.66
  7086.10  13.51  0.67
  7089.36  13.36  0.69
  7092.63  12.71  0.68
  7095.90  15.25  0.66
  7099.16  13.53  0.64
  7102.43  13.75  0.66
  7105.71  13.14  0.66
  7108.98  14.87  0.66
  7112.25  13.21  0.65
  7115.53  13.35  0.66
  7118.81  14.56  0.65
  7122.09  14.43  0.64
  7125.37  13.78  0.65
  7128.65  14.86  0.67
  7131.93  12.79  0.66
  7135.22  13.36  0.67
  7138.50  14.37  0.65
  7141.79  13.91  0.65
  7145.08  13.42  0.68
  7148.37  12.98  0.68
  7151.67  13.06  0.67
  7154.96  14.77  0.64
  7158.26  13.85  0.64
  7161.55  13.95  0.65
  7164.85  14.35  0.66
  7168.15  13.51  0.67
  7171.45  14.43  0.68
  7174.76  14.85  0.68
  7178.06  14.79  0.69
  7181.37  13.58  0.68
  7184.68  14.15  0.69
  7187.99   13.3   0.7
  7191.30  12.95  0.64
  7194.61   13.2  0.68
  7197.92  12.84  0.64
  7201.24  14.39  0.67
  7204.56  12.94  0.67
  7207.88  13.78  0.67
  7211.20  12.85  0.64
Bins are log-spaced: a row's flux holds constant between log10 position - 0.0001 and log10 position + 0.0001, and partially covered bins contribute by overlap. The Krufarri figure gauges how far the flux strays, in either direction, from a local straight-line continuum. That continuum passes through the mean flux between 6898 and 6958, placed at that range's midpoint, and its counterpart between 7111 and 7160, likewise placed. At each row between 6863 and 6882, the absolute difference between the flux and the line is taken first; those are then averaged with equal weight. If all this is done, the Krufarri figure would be 1.00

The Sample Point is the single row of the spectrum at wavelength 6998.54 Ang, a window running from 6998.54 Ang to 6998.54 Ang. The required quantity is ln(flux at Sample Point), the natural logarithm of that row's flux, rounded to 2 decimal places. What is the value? 2.67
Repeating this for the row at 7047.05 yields 2.63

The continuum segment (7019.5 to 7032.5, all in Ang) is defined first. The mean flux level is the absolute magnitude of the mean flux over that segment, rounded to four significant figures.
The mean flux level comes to 14.39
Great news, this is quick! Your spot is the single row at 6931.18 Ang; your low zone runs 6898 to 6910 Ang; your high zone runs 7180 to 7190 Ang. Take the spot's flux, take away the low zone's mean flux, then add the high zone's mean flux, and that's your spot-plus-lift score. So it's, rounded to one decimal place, 12.5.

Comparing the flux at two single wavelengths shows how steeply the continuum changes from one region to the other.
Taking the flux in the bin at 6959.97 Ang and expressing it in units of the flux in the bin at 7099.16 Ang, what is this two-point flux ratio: 1.10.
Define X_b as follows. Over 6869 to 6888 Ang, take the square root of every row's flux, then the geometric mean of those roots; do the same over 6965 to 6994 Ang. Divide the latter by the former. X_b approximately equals 1.03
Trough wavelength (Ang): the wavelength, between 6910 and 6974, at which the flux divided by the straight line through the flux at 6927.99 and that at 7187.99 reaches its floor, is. 6915.24 Ang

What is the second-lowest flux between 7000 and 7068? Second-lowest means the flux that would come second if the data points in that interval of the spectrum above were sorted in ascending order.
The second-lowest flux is 13.7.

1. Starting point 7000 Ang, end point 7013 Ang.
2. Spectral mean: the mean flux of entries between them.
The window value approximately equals 14.1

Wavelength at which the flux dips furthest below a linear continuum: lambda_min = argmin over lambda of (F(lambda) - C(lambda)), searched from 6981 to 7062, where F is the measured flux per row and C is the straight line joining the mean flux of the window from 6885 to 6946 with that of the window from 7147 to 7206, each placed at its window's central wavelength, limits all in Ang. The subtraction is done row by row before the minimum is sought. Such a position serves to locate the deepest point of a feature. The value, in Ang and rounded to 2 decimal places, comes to 7050.29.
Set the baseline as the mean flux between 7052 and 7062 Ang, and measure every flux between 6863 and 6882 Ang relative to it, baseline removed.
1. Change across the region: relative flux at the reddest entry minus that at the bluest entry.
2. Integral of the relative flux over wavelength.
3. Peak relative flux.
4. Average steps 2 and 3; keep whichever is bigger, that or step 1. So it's -0.70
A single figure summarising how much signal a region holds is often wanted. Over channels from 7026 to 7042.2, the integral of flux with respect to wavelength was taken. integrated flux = 240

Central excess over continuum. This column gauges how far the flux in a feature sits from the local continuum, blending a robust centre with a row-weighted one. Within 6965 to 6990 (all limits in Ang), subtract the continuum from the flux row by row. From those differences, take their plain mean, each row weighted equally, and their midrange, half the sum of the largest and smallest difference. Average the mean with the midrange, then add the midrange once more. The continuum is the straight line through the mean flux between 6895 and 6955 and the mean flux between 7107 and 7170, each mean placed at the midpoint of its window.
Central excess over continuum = 0.1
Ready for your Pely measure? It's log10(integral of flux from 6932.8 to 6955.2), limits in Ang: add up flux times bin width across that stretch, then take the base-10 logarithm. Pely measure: 2.53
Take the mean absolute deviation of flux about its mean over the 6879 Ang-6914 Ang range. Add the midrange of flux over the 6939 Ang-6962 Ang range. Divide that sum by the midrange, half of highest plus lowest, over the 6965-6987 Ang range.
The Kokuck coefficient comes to 1.04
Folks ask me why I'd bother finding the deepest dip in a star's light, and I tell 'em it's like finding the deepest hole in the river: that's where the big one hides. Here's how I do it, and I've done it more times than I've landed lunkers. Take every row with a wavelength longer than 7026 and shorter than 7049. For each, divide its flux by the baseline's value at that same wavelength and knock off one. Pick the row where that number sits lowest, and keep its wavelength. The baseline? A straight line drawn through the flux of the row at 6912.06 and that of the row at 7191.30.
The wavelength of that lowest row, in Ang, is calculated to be 7027.60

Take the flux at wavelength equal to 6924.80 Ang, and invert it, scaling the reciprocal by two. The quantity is 0.132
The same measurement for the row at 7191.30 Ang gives 0.154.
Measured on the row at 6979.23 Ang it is 0.131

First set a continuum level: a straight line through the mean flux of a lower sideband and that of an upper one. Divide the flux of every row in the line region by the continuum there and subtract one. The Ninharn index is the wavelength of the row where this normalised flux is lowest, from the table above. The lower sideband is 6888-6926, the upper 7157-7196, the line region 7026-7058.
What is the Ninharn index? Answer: 7050.29 Ang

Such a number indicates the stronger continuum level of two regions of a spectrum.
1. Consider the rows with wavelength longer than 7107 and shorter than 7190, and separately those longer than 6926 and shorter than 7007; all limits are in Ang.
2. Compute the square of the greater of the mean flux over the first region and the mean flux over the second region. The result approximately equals 217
